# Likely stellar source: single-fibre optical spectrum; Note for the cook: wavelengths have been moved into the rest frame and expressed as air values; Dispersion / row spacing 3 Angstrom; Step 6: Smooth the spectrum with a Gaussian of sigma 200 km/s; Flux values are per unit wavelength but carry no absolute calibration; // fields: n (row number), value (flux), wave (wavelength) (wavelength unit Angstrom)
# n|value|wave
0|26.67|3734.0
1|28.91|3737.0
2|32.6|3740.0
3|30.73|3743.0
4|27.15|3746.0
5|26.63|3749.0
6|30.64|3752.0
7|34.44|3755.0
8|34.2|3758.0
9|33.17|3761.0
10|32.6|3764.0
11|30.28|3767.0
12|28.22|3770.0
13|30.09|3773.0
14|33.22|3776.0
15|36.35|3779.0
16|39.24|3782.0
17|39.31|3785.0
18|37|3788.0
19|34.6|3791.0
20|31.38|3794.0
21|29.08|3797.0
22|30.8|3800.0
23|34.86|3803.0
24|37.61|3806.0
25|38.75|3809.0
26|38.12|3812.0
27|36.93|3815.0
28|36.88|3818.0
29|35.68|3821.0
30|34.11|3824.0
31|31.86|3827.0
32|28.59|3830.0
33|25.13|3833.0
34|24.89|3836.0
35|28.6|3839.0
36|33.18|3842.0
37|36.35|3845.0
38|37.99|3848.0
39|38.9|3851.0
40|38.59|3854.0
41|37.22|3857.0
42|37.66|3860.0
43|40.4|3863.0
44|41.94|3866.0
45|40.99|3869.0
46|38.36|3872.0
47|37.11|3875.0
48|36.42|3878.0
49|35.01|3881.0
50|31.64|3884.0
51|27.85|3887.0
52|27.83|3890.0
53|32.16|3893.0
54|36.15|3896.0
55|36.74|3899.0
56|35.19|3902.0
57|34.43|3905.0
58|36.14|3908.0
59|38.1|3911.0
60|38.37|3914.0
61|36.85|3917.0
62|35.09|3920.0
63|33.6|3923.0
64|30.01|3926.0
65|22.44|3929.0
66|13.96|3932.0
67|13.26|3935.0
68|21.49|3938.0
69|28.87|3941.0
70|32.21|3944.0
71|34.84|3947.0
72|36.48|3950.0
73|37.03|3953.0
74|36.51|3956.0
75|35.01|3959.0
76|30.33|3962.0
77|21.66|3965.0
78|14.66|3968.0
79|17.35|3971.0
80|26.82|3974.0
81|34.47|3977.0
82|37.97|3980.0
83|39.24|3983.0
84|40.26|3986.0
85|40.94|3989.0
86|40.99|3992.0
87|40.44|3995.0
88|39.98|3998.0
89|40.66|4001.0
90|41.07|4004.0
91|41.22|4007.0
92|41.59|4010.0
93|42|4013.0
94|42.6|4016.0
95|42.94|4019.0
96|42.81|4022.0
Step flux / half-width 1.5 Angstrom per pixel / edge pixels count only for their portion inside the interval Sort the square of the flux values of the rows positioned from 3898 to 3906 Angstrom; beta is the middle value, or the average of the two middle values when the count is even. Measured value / 1238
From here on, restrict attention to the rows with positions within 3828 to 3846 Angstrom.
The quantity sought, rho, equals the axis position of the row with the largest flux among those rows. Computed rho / 3845.0 Angstrom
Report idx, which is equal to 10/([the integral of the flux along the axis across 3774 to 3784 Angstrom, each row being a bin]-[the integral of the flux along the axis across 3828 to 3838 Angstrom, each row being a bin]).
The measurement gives 0.1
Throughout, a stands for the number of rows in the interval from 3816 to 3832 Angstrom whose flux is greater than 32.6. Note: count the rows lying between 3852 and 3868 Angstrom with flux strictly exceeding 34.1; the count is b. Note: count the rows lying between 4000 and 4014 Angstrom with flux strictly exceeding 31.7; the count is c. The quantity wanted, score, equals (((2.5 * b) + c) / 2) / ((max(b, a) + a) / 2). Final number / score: 2.2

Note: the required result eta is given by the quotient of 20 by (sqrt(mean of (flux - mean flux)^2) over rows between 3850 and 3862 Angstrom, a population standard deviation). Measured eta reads 29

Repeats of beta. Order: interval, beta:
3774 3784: 1321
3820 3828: 1163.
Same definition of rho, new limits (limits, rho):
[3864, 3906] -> 3866.0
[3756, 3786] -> 3785.0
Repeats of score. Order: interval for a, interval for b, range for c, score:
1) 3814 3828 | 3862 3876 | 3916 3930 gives 1.7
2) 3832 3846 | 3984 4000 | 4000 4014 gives 2.5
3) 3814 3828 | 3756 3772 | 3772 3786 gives 0.8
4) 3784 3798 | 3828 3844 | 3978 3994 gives 0.8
